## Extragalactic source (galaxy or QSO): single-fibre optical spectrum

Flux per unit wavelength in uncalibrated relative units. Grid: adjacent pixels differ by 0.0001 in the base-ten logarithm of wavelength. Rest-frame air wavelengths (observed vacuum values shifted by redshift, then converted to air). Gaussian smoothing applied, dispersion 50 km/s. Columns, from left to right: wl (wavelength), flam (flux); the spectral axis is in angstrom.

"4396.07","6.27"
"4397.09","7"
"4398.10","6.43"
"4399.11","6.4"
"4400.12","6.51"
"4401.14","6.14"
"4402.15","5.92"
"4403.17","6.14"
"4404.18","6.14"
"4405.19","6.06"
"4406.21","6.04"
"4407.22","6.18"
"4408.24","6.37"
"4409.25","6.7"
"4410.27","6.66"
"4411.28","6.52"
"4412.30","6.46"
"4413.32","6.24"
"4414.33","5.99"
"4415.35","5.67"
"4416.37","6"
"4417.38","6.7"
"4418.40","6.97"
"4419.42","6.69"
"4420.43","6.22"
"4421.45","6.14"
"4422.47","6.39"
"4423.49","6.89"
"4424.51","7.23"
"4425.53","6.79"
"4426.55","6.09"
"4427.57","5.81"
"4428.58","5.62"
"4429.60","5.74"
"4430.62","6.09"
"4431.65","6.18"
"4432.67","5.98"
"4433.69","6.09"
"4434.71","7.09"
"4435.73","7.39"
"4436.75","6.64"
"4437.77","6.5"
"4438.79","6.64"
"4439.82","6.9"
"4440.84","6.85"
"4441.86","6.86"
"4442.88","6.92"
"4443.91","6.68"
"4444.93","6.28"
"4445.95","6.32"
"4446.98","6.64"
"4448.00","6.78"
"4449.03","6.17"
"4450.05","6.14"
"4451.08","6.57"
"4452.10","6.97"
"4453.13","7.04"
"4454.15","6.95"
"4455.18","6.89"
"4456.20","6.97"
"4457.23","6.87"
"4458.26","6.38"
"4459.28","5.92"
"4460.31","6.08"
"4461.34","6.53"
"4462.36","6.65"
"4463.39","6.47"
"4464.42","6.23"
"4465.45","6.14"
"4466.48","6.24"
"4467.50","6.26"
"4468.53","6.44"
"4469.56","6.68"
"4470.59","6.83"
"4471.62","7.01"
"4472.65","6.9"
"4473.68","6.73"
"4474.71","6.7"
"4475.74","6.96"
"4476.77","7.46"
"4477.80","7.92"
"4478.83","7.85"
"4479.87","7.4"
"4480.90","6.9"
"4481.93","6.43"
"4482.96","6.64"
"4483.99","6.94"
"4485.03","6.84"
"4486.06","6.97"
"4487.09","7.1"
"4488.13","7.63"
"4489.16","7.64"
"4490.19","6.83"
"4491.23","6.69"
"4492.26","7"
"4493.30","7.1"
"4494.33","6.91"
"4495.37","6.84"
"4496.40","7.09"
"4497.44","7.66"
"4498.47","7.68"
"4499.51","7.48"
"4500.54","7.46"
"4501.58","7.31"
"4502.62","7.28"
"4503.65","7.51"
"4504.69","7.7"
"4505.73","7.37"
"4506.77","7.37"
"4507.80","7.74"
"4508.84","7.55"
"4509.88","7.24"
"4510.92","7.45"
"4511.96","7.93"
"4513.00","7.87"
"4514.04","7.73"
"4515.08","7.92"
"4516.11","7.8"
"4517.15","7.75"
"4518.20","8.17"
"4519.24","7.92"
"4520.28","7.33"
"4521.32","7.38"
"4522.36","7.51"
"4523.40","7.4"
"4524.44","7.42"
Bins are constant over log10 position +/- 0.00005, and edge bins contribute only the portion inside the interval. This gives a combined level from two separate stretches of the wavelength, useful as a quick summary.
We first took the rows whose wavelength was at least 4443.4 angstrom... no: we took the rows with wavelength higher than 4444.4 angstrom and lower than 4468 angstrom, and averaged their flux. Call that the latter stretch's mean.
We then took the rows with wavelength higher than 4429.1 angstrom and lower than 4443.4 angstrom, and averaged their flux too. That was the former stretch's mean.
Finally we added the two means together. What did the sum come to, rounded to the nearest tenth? 13.1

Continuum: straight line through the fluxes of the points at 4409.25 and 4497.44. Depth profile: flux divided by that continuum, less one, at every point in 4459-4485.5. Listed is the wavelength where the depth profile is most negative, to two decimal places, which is 4459.28 angstrom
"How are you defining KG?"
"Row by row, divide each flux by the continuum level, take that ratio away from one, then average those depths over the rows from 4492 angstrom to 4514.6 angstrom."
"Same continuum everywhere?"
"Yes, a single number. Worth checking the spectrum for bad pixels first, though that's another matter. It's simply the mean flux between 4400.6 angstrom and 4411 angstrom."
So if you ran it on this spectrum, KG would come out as -0.19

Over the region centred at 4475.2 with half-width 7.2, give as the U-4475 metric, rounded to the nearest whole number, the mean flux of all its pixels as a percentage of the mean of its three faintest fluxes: 108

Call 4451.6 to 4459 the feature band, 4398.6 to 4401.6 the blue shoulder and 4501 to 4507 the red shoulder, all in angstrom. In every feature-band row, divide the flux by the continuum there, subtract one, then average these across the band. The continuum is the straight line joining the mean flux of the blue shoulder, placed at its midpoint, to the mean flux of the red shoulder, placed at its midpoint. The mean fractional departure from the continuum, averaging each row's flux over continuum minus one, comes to -0.01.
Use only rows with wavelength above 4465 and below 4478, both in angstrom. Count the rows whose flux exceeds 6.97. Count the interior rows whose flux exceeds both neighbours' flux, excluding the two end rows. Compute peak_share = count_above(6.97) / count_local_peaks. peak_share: 3.0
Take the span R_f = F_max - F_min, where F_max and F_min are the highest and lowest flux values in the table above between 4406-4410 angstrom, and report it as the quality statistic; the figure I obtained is 0.66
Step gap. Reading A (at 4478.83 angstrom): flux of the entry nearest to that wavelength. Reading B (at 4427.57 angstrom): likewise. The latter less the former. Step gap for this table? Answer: -2.0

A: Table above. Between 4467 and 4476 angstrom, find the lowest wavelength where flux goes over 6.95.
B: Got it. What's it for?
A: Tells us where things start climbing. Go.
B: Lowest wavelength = 4471.62 angstrom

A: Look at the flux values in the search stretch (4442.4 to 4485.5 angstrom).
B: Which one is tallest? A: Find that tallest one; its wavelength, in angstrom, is 4477.80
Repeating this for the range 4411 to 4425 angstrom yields 4424.51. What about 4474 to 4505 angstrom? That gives 4477.80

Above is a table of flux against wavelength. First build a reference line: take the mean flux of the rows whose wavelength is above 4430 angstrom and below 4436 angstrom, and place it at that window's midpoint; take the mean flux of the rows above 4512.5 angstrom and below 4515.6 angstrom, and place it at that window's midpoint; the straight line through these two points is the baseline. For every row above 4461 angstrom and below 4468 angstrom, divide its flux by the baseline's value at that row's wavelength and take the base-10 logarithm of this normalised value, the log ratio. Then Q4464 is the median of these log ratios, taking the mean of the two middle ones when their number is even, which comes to -0.05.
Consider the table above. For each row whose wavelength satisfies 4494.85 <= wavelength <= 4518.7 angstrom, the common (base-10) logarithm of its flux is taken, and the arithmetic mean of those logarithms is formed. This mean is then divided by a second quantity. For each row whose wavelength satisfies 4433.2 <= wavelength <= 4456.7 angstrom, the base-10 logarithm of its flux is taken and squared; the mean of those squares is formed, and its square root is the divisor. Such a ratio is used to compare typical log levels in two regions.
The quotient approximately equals 1.06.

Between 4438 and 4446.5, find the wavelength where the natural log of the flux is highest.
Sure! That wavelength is 4442.88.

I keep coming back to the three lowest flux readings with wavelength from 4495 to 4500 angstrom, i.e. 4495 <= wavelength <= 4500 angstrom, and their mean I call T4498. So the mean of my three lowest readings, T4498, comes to 7.1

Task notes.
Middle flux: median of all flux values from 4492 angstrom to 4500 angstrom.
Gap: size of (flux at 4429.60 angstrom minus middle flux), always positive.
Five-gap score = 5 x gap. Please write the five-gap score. 6.8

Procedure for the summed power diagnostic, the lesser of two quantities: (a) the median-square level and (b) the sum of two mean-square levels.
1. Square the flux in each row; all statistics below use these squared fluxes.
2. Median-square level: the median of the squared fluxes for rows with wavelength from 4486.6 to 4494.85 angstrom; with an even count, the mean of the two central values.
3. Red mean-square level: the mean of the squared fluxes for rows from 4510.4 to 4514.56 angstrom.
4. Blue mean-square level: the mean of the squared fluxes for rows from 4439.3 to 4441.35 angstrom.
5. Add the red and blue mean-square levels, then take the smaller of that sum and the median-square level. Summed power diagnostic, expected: 50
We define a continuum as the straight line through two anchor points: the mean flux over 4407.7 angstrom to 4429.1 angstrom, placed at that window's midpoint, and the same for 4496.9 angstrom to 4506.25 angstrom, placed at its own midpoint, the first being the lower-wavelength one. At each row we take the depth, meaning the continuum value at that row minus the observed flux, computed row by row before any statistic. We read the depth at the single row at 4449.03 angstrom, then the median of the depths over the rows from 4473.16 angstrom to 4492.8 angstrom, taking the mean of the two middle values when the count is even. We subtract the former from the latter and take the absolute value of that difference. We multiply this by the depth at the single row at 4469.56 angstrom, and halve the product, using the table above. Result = 0.06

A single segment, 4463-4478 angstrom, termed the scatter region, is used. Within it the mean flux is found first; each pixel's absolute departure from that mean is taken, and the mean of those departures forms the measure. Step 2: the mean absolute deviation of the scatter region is 0.36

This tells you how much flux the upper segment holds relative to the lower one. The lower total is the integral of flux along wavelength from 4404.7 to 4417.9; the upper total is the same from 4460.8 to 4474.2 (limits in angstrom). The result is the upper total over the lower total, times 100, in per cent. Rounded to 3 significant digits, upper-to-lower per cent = 106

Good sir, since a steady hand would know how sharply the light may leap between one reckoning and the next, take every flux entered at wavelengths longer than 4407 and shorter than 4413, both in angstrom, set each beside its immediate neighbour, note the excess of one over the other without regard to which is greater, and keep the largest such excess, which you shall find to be 0.33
